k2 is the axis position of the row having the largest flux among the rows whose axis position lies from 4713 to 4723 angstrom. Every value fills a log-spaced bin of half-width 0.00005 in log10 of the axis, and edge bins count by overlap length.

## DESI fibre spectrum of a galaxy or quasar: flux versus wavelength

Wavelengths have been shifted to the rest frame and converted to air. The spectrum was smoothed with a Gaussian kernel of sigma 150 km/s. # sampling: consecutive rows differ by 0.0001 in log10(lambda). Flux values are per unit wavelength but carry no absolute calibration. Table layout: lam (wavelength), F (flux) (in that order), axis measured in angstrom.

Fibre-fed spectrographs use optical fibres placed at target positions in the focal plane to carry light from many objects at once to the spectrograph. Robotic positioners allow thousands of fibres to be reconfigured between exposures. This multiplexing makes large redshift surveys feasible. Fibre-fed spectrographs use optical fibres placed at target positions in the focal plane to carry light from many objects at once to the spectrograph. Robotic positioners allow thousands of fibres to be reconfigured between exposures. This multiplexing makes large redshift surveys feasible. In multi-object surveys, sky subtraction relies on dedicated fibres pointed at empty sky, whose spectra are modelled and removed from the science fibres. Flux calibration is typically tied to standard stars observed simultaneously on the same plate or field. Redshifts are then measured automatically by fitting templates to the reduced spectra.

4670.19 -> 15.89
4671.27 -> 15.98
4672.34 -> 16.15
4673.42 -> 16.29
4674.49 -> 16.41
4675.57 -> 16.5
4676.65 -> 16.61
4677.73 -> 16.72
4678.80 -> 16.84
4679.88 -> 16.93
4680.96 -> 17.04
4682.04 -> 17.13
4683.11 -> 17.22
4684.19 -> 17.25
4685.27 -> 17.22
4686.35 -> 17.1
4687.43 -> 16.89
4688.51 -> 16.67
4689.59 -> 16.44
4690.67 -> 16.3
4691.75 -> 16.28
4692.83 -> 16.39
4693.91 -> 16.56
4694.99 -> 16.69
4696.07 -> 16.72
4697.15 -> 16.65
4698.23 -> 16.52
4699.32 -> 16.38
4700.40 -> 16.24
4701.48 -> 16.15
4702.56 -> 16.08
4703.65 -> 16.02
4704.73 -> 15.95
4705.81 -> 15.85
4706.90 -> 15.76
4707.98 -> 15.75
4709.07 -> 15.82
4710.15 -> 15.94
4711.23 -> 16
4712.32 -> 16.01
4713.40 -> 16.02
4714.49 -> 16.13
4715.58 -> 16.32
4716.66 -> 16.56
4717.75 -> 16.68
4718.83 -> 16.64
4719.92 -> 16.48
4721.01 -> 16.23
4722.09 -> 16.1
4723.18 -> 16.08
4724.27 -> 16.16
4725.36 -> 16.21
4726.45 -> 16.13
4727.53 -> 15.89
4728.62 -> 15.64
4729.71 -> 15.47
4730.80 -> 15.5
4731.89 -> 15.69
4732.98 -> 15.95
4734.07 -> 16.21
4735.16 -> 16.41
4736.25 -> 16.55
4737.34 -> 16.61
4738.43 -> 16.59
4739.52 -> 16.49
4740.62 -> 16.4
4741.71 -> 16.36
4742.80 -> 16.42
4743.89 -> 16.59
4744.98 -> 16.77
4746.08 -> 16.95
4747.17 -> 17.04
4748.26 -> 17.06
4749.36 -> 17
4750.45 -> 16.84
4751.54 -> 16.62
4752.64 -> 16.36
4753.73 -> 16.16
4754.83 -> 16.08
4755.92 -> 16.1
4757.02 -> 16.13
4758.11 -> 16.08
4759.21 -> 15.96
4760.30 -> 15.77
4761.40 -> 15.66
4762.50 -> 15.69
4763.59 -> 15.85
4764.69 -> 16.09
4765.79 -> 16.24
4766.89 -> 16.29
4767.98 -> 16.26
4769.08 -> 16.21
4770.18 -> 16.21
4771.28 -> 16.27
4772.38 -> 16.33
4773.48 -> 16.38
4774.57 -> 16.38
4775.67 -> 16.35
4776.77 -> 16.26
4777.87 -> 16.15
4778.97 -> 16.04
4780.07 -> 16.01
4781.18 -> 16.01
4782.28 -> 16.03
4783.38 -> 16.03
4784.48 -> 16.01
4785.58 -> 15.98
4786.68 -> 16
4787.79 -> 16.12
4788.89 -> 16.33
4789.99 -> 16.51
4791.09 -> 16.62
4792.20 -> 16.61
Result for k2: 4717.75 angstrom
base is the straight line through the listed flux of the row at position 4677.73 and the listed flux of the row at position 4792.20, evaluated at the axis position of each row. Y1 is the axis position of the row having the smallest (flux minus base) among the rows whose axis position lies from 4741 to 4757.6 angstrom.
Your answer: 4754.83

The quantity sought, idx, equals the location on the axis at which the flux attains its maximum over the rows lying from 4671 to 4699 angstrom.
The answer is 4684.19 angstrom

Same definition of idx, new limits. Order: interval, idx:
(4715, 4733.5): 4717.75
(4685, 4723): 4685.27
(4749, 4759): 4749.36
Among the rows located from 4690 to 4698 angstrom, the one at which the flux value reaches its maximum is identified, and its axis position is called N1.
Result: 4696.07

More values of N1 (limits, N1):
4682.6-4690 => 4684.19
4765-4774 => 4773.48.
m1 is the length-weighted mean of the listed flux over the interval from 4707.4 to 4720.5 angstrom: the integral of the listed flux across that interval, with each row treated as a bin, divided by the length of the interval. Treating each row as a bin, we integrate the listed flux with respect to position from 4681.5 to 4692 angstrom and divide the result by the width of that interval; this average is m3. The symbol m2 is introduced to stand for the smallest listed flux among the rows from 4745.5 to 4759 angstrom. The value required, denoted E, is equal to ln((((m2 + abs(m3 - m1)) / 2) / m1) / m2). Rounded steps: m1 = 16.2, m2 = 16.08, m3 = 16.9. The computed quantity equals -3.44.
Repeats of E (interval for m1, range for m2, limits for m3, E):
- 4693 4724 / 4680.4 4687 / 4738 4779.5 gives -3.47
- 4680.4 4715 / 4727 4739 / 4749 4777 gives -3.48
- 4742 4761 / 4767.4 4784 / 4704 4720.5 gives -3.47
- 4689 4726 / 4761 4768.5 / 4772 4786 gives -3.48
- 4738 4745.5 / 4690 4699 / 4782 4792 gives -3.48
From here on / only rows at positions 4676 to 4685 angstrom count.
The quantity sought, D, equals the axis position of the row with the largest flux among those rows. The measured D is 4684.19 angstrom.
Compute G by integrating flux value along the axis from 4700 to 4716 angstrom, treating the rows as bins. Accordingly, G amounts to 256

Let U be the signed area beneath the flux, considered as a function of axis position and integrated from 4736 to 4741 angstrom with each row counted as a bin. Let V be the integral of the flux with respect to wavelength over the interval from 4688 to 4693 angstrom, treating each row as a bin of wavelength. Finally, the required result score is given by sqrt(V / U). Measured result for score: 1.00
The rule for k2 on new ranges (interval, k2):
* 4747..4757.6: 4748.26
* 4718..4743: 4718.83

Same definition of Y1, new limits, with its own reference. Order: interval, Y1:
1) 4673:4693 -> 4673.42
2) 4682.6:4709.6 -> 4707.98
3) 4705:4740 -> 4729.71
